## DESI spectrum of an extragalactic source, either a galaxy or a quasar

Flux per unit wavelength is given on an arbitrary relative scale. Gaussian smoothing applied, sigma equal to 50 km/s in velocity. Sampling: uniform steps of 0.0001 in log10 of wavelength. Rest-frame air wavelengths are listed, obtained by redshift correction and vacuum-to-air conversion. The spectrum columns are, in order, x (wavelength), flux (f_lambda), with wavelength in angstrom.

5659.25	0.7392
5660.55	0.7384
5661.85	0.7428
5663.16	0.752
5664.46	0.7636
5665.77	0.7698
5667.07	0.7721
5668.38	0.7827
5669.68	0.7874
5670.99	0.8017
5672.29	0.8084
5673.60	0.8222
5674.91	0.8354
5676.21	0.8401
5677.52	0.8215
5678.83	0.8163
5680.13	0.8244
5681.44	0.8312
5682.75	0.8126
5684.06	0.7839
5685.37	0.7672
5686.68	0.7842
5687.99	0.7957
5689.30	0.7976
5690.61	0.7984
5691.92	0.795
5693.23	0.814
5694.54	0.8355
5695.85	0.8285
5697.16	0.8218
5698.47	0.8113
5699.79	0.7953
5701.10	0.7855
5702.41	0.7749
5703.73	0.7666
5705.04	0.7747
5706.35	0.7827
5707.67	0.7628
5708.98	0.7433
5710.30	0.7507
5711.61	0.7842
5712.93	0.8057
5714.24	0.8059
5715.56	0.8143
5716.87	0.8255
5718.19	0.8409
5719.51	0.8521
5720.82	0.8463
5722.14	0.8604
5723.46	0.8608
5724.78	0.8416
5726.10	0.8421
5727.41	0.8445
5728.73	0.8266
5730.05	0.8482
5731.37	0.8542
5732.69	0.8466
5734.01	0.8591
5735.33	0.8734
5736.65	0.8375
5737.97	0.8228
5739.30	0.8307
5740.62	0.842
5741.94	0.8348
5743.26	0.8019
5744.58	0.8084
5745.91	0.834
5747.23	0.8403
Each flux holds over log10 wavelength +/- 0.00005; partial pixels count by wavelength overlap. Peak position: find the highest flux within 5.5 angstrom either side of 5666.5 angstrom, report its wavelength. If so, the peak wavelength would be 5670.99 angstrom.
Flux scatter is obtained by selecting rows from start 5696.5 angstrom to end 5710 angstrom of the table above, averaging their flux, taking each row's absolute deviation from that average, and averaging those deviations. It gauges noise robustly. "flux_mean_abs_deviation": 0.017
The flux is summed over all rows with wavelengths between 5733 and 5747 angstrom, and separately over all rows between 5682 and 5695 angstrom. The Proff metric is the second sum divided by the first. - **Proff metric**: 0.96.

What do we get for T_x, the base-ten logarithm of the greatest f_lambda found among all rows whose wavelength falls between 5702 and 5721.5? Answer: -0.070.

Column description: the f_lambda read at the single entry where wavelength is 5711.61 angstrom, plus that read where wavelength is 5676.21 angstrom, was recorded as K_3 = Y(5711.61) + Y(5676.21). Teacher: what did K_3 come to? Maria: 1.624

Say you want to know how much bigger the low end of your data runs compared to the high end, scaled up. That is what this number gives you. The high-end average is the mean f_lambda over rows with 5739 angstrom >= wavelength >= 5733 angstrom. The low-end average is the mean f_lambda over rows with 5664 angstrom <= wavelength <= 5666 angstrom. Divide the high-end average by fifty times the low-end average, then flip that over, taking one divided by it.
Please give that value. 45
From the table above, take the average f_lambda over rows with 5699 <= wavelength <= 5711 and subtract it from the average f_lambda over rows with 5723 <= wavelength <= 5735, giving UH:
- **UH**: 0.08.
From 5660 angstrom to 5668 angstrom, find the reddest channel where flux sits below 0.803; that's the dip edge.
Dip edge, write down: 5667.07 angstrom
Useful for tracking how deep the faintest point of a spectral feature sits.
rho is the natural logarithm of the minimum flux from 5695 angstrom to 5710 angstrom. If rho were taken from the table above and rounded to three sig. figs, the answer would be -0.297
